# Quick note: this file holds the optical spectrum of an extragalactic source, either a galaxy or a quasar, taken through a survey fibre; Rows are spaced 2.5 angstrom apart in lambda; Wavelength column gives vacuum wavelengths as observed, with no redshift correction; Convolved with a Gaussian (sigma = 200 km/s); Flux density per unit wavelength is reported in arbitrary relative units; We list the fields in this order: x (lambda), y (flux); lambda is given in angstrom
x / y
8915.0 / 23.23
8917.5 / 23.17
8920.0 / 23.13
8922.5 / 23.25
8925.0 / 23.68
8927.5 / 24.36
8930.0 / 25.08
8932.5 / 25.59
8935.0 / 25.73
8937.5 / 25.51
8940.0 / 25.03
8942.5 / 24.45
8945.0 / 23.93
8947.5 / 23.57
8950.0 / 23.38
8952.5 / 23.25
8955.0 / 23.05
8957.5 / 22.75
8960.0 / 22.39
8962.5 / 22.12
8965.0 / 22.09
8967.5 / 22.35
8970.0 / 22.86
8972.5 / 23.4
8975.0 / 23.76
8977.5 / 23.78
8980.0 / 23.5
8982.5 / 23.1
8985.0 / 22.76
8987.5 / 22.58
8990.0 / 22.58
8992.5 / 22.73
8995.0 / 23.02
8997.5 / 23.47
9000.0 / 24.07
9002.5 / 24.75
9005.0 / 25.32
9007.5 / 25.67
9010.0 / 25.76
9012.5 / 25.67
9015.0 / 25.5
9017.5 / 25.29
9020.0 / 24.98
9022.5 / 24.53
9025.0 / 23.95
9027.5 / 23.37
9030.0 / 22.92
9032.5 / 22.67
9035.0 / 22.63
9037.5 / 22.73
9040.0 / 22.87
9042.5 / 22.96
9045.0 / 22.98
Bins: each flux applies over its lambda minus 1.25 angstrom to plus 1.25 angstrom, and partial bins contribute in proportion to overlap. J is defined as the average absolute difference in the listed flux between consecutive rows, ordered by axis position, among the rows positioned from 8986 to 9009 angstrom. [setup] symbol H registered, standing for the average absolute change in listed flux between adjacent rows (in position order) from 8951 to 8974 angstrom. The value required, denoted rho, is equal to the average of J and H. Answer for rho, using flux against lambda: 0.35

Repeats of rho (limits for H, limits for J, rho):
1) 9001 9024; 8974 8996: 0.24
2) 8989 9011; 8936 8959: 0.37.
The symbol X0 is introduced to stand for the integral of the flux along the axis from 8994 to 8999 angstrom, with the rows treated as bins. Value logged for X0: 116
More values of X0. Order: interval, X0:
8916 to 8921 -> 116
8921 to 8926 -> 117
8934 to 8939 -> 128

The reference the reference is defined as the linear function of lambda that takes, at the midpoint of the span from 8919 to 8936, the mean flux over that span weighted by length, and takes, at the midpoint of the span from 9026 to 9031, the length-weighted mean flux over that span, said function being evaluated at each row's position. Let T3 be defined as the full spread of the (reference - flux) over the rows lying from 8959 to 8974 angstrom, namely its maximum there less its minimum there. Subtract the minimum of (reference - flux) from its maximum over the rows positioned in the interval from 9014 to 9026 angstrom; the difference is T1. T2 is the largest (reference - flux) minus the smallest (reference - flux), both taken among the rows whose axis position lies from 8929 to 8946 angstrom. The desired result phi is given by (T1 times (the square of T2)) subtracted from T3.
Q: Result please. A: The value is -2.6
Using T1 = 1.4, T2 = 1.7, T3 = 1.40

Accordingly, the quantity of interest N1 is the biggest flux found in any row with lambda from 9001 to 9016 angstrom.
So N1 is 25.76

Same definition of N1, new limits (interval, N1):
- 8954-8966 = 23.05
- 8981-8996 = 23.1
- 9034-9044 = 22.96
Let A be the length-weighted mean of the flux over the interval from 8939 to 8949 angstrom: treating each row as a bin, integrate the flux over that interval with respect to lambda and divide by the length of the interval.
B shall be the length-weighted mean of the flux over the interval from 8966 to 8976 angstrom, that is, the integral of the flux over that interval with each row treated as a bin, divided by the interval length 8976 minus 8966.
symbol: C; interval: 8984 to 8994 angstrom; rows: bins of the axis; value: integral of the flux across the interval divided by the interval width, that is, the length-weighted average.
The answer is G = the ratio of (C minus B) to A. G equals -0.016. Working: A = 24.2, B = 23.1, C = 22.7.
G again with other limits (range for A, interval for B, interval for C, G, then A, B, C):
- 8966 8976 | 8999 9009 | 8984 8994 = -0.101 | 23.1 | 25.0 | 22.7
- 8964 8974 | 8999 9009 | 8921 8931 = -0.042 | 22.7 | 25.0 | 24.0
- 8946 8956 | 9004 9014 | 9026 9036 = -0.115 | 23.3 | 25.6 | 22.9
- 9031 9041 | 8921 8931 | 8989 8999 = -0.046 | 22.7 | 24.0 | 23.0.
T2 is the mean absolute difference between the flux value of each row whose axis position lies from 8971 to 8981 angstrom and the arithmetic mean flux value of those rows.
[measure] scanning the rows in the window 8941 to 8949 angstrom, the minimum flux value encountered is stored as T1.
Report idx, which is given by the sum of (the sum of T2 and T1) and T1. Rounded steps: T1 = 23.57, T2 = 0.16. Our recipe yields 47.3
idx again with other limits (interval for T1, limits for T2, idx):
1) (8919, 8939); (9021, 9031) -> 46.8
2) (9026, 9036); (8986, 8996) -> 45.4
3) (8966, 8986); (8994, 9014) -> 45.6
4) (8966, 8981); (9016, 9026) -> 45.1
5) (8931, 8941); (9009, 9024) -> 50.4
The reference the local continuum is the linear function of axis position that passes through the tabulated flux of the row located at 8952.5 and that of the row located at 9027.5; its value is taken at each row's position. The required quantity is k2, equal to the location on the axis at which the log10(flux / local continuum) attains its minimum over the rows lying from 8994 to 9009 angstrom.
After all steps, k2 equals 8995.0 angstrom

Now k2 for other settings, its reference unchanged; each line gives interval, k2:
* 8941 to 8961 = 8960.0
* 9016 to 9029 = 9027.5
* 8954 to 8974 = 8965.0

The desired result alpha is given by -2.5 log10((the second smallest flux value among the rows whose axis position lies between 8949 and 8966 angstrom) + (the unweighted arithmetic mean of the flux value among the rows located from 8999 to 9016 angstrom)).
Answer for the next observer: -4.19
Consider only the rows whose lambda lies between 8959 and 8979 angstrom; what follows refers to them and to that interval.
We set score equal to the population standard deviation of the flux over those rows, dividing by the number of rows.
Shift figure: 0.67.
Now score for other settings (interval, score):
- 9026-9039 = 0.27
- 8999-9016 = 0.58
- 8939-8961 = 0.78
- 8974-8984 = 0.27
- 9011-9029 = 0.79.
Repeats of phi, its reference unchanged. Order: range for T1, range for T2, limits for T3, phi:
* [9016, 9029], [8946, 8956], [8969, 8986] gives 0.7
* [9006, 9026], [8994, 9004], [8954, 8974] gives -4.0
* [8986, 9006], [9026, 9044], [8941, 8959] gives 0.3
